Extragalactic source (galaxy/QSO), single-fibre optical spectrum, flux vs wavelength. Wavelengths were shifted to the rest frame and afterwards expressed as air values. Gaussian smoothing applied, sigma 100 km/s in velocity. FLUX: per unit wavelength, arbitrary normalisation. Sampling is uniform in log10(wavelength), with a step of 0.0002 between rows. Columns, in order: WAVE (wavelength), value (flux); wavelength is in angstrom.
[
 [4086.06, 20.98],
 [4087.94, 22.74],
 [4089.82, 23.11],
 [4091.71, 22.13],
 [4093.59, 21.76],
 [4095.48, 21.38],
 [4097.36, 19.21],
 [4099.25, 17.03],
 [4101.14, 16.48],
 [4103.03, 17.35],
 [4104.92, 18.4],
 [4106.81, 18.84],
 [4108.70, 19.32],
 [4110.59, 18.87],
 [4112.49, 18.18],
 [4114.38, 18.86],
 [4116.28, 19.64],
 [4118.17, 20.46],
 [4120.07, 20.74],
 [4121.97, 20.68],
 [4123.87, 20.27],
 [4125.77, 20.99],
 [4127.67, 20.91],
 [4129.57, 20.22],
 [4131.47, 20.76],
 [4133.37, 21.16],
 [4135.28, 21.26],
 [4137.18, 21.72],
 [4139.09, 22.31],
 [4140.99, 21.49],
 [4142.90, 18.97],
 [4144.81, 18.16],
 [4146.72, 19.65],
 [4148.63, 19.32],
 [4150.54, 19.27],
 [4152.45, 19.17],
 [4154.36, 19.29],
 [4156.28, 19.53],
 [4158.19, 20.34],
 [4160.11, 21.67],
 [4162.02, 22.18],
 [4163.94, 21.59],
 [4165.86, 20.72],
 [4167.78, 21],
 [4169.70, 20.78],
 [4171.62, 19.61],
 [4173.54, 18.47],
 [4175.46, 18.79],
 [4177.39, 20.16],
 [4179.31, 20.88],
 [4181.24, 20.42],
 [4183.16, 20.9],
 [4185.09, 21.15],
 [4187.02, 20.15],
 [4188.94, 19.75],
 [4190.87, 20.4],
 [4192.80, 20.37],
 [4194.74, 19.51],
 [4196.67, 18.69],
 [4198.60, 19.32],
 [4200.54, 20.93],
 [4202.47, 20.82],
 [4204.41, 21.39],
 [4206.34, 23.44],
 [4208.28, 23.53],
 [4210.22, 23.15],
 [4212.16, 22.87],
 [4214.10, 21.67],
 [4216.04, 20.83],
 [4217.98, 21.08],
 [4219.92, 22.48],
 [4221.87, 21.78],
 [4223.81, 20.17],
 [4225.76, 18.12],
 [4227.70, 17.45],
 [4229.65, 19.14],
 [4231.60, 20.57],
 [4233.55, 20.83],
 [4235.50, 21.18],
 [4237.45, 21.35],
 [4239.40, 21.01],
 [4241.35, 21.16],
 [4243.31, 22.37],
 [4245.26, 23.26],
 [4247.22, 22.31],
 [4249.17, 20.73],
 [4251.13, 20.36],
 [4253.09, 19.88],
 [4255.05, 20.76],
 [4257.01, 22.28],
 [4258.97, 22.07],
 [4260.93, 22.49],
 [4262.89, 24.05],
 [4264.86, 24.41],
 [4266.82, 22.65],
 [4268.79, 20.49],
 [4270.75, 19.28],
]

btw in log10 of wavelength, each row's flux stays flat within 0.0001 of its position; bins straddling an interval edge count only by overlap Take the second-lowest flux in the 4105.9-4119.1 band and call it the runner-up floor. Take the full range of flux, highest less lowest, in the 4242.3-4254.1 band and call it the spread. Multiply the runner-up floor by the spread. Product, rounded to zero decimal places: 64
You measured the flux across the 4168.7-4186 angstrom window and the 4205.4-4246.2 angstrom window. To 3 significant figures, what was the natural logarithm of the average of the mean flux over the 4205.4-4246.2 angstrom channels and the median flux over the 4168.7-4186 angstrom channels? 3.04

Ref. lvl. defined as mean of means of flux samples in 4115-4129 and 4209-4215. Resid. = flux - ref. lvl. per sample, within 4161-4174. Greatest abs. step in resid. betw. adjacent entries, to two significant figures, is 1.2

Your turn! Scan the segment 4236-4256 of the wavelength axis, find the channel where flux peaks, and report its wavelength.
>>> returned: 4245.26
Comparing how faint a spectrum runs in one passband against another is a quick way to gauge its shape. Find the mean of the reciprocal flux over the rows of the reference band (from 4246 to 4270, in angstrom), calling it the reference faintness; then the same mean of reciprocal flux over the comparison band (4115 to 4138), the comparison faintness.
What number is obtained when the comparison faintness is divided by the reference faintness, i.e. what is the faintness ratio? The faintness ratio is 1.05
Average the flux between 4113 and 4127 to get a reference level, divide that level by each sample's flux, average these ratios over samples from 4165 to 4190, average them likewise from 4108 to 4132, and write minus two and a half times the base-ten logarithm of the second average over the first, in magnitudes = -0.01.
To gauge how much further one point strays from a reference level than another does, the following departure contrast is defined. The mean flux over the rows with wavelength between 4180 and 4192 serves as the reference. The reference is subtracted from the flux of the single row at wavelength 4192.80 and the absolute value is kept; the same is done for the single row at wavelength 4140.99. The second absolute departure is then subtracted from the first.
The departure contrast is -0.9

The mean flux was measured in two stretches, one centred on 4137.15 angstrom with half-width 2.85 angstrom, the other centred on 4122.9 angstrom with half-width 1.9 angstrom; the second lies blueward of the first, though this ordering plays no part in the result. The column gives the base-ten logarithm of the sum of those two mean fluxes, 1.63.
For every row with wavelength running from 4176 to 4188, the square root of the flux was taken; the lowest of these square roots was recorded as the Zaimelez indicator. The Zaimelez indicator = 4.49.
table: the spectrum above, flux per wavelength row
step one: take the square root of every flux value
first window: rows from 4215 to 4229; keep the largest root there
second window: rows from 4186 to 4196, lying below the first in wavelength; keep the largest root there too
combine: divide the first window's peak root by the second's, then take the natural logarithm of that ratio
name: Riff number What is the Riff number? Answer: 0.05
